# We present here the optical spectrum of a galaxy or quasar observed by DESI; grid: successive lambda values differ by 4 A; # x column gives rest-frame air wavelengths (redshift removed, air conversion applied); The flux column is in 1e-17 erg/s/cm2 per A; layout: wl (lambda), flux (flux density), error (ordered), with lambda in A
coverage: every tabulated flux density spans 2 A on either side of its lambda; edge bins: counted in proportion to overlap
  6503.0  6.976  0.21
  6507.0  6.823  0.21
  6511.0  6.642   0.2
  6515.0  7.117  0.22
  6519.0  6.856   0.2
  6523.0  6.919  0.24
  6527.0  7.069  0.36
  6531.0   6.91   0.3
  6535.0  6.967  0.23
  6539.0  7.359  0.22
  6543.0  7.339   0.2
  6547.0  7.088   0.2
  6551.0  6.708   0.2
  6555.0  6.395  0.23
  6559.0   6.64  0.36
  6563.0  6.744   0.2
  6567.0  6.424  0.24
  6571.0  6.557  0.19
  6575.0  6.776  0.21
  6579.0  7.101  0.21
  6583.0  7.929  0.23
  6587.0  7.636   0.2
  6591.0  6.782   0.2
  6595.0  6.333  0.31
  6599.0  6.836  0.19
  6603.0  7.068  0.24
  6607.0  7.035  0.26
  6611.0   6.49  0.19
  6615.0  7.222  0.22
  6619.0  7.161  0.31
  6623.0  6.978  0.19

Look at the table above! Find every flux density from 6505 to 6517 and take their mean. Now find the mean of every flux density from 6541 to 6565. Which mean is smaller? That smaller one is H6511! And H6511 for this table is 6.82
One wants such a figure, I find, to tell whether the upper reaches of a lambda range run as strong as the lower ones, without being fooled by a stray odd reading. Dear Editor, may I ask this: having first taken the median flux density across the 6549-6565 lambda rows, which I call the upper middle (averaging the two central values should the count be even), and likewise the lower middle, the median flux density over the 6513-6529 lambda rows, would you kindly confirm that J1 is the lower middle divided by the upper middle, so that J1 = 1.048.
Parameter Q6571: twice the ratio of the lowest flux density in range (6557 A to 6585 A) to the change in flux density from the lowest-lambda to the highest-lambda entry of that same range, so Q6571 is 10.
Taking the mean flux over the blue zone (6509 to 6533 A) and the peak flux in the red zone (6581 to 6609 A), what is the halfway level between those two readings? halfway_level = 7.4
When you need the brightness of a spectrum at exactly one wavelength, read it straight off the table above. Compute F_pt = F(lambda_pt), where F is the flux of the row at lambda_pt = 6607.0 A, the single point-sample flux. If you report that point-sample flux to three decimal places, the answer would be 7.035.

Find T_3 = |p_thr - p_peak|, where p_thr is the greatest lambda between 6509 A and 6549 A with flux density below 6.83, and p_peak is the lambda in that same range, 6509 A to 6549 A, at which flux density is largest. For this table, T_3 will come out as 28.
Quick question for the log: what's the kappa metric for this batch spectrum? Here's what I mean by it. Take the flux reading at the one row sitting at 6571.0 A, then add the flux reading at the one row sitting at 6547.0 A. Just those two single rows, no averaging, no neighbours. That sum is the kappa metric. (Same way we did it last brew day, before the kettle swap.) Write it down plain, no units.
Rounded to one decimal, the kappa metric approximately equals 13.6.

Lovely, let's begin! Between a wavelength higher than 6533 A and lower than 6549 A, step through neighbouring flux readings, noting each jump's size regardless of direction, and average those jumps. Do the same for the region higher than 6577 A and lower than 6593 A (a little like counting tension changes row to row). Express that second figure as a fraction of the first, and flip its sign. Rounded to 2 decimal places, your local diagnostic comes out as -2.98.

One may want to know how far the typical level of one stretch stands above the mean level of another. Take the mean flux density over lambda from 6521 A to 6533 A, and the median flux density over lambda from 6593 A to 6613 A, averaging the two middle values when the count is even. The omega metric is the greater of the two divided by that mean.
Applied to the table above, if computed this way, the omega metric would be 1.00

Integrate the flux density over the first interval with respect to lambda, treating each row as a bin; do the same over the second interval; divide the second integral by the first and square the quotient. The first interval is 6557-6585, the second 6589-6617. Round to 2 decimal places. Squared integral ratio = 0.98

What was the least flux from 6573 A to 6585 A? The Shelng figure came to 6.776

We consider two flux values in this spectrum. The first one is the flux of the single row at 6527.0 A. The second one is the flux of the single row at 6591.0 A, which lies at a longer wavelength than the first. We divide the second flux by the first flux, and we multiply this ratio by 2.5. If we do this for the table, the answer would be 2.40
